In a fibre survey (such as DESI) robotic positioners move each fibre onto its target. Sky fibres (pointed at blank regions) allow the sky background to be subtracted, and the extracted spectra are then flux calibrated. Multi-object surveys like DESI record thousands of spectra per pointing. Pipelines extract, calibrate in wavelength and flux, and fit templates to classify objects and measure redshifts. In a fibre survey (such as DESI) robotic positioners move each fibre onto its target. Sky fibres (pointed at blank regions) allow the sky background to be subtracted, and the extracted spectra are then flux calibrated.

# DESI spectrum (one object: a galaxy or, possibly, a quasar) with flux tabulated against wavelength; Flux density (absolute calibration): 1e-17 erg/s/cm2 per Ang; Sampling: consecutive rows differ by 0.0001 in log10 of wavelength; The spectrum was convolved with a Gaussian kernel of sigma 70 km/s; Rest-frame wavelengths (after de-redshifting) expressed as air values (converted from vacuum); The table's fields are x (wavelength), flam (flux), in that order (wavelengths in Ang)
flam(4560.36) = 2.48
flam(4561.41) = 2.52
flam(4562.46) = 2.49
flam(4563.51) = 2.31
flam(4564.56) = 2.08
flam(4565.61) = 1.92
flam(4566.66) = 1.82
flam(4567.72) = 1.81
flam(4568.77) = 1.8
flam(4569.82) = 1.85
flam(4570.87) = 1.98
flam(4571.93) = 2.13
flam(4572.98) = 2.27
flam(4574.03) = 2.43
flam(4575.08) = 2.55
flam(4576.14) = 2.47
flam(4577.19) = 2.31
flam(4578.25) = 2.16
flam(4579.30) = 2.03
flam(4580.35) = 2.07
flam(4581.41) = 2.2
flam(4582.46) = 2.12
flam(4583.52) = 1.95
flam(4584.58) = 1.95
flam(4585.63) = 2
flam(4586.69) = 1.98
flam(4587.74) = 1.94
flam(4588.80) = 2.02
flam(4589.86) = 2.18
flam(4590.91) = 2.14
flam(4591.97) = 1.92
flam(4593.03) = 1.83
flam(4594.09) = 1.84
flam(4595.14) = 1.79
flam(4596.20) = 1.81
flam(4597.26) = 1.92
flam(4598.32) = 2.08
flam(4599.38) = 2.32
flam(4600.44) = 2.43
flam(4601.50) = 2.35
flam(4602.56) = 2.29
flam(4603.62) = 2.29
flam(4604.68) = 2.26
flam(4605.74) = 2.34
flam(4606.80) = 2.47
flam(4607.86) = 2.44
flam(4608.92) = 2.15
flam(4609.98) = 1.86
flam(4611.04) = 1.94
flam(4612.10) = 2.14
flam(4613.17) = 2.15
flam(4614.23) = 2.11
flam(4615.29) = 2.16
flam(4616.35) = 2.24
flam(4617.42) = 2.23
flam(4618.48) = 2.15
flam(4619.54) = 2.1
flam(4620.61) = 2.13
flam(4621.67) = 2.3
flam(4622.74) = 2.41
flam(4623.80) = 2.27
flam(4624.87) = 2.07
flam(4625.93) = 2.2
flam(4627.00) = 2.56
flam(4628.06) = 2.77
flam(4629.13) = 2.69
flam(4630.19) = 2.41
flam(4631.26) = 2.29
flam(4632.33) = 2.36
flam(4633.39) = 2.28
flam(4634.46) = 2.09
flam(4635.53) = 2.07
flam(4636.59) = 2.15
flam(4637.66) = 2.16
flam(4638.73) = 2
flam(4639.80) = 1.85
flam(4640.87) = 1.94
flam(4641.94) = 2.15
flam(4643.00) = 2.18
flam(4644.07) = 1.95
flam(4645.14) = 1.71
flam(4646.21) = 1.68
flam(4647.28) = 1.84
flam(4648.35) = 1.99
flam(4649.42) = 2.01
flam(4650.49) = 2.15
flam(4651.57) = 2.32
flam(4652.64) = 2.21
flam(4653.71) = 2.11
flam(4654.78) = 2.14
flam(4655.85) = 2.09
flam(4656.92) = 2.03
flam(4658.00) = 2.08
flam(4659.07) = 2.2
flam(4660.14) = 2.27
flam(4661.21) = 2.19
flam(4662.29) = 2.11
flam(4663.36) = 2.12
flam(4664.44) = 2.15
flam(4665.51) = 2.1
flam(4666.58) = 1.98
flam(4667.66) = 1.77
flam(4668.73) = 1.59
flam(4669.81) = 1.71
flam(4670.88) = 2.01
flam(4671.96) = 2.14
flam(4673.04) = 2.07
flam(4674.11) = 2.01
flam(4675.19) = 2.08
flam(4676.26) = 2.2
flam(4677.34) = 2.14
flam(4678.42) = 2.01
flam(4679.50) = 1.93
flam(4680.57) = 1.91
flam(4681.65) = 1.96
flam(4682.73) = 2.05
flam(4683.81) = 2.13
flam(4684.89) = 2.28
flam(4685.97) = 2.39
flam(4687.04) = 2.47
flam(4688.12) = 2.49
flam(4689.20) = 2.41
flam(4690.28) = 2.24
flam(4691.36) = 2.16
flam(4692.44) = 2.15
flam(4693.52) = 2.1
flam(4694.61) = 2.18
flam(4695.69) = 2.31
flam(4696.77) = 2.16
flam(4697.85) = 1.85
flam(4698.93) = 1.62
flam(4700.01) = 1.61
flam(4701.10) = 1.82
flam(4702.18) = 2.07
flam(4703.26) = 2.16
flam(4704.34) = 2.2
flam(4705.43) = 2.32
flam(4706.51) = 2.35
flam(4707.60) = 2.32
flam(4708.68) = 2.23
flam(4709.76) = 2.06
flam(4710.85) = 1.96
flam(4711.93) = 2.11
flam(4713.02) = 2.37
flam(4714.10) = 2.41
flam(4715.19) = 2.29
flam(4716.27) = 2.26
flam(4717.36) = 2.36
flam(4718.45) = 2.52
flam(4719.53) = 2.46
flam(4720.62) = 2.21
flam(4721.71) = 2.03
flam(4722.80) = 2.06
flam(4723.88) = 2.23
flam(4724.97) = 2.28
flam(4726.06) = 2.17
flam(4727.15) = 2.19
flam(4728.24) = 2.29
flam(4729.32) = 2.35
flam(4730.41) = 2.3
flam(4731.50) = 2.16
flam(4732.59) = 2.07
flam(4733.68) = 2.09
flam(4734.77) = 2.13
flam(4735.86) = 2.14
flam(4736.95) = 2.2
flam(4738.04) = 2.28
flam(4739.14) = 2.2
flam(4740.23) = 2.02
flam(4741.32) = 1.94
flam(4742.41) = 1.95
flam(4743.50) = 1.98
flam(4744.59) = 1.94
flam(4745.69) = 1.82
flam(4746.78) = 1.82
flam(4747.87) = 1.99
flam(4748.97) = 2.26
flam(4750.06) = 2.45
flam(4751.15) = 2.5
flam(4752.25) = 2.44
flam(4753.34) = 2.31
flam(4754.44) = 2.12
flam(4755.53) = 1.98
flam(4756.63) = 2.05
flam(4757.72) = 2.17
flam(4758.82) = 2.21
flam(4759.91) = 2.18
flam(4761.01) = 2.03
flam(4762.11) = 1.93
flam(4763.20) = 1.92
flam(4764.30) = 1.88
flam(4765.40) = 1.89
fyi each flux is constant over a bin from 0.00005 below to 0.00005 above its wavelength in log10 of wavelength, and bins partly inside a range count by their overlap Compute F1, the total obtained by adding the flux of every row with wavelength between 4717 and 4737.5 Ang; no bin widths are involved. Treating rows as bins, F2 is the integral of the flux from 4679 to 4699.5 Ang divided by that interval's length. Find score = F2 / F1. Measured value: 0.0508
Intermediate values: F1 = 42.2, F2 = 2.15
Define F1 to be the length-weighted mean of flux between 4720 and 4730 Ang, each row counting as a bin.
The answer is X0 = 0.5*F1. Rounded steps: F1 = 2.20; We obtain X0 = 1.10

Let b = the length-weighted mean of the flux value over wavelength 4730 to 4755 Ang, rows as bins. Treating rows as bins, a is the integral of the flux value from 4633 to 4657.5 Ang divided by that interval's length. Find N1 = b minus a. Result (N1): 0.09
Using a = 2.05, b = 2.13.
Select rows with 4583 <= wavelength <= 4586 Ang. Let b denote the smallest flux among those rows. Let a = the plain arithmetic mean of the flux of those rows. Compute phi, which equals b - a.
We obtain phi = -0.02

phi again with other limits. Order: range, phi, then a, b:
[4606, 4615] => -0.30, 2.16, 1.86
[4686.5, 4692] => -0.19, 2.35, 2.16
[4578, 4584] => -0.14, 2.09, 1.95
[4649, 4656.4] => -0.14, 2.15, 2.01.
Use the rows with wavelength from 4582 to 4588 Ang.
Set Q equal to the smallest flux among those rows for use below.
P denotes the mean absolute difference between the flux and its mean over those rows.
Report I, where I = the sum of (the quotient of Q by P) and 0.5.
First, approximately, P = 0.047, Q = 1.94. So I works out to 42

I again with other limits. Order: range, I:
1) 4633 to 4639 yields 28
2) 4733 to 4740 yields 40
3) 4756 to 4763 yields 22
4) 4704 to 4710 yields 25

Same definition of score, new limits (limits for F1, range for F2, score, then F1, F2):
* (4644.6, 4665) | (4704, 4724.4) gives 0.0571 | 39.4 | 2.25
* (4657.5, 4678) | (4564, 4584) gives 0.0540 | 38.9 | 2.10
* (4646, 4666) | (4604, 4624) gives 0.0554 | 39.8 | 2.20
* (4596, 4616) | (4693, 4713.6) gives 0.0505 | 41.5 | 2.10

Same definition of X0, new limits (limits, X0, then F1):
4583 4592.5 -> 1.00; 2.01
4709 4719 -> 1.13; 2.26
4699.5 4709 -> 1.06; 2.12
